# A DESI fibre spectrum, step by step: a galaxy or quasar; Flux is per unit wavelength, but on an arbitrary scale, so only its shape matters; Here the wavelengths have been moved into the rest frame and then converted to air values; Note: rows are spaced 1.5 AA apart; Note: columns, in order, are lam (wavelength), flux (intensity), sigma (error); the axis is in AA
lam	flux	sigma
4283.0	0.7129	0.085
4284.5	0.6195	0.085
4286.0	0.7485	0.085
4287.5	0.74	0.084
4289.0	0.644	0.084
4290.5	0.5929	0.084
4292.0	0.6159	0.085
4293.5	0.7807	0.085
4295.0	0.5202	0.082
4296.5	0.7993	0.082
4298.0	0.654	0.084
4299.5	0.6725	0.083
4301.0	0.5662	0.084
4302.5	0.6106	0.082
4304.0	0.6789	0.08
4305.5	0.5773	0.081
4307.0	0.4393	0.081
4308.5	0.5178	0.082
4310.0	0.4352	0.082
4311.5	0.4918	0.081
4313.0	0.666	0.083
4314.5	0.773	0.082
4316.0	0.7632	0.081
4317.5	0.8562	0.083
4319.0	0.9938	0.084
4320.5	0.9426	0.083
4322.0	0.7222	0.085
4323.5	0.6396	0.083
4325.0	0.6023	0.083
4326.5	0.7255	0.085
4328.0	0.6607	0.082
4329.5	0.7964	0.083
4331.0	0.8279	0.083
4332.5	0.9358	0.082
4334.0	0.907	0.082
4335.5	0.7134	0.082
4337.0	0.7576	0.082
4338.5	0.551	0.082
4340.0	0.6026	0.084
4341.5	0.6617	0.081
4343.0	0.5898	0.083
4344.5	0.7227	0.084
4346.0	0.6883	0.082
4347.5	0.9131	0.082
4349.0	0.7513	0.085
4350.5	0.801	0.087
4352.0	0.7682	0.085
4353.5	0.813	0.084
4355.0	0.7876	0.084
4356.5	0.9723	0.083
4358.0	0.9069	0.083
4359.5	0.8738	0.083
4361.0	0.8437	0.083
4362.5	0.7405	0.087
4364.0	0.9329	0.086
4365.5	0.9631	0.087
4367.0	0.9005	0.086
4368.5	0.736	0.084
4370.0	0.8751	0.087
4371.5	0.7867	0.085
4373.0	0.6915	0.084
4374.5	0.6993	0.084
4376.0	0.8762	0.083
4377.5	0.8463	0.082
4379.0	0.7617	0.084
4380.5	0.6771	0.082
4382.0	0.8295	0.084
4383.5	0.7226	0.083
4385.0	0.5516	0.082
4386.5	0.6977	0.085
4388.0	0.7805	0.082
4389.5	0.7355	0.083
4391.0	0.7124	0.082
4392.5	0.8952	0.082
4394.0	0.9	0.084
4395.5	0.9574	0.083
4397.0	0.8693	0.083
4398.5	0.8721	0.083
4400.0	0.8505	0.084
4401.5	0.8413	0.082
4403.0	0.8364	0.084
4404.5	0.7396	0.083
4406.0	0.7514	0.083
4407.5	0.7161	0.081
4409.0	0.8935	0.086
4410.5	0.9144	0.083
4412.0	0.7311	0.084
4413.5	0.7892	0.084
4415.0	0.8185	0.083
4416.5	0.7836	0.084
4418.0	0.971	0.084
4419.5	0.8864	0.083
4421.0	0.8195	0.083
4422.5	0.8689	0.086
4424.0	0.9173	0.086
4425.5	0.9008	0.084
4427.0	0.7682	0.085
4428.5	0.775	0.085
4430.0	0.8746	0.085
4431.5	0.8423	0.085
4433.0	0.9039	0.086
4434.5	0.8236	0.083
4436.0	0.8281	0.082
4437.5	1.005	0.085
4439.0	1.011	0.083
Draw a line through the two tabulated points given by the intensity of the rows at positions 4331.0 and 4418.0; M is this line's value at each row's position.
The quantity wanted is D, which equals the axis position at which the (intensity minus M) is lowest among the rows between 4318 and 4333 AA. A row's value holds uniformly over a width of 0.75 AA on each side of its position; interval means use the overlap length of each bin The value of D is 4325.0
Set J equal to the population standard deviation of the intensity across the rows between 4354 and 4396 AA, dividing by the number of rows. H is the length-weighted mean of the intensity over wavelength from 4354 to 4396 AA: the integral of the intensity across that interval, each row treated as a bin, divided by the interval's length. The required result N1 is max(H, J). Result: 0.81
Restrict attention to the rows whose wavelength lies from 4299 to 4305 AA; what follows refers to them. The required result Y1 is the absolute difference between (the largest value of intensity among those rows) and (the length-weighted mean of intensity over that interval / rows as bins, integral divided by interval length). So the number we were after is 0.051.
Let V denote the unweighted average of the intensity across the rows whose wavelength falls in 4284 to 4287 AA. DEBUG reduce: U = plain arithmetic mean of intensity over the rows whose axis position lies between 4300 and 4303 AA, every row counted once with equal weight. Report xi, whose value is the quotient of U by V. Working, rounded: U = 0.59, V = 0.68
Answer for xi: 0.86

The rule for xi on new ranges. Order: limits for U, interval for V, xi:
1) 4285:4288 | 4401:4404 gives 0.89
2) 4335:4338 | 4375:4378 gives 0.85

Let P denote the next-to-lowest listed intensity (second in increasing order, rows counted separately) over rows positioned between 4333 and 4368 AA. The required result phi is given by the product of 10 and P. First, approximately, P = 0.5898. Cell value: 5.9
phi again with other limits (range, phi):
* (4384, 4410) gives 7.0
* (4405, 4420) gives 7.3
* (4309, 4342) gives 4.9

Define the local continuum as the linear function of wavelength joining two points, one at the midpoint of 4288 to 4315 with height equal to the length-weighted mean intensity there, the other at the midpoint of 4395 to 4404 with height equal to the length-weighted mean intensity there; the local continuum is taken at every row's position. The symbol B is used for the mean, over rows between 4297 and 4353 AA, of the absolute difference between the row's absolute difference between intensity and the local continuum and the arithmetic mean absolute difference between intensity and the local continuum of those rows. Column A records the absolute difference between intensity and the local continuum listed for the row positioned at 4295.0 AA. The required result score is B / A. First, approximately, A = 0.08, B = 0.068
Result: 0.89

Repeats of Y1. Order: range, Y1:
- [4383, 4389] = 0.092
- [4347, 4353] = 0.109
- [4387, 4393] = 0.123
